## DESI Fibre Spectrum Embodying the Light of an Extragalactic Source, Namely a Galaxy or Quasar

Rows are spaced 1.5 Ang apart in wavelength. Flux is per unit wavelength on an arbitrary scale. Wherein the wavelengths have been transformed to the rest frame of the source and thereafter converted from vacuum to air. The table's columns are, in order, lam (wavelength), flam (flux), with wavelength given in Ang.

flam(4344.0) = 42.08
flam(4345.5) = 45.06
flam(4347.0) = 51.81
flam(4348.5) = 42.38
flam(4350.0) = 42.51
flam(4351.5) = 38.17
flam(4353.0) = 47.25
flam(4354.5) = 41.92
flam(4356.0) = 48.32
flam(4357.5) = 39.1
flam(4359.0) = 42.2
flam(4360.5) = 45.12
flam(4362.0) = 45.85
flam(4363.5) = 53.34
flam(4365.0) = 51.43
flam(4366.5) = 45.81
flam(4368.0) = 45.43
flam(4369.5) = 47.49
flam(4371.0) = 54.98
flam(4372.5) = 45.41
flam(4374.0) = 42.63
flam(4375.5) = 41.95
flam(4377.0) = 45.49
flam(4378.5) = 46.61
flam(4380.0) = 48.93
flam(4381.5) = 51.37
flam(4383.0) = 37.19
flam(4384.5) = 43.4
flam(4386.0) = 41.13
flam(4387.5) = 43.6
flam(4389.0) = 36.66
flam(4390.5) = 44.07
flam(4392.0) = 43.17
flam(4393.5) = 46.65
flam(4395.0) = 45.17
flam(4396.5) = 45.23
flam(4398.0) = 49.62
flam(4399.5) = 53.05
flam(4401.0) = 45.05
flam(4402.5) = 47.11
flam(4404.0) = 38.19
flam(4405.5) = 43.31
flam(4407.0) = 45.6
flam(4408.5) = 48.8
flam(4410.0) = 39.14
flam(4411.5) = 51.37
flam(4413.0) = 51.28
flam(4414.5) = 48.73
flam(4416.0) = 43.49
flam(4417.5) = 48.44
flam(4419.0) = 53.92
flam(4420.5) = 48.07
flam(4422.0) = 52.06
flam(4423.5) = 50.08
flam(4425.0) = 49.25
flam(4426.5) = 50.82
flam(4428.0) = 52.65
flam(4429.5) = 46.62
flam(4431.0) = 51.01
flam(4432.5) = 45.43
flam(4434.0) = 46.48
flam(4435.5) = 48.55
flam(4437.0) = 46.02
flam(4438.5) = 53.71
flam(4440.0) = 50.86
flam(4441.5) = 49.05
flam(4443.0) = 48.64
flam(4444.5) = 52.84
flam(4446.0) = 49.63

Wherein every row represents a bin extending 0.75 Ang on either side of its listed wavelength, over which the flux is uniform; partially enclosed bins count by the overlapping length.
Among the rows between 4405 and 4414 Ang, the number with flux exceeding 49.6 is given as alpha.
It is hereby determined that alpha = 2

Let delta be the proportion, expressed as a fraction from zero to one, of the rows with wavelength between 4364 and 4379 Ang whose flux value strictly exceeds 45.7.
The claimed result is 0.50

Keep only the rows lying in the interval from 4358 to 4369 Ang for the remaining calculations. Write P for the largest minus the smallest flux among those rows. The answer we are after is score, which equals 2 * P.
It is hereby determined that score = 22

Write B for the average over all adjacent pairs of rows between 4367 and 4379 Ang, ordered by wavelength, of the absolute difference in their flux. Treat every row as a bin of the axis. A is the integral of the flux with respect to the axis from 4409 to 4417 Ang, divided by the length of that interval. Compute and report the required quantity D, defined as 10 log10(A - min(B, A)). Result 16.3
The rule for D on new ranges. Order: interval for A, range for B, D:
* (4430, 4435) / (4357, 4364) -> 16.4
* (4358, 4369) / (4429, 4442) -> 16.4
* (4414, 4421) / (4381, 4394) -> 16.3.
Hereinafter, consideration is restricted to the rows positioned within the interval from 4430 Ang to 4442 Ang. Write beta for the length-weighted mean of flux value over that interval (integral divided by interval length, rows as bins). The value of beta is 49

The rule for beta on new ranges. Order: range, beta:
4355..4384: 46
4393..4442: 48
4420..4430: 50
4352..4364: 45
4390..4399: 46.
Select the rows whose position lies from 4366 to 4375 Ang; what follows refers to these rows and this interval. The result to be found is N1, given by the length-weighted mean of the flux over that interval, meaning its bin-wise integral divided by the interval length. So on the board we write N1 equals 47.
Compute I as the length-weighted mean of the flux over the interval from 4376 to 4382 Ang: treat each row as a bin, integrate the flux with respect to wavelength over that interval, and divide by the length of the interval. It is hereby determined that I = 47.7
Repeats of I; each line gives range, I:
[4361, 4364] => 48.9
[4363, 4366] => 51.8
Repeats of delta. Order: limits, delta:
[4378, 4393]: 0.30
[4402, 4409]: 0.40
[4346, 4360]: 0.33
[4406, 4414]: 0.60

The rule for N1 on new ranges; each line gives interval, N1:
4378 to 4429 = 47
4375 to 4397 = 44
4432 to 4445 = 49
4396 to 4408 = 46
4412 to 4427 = 50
